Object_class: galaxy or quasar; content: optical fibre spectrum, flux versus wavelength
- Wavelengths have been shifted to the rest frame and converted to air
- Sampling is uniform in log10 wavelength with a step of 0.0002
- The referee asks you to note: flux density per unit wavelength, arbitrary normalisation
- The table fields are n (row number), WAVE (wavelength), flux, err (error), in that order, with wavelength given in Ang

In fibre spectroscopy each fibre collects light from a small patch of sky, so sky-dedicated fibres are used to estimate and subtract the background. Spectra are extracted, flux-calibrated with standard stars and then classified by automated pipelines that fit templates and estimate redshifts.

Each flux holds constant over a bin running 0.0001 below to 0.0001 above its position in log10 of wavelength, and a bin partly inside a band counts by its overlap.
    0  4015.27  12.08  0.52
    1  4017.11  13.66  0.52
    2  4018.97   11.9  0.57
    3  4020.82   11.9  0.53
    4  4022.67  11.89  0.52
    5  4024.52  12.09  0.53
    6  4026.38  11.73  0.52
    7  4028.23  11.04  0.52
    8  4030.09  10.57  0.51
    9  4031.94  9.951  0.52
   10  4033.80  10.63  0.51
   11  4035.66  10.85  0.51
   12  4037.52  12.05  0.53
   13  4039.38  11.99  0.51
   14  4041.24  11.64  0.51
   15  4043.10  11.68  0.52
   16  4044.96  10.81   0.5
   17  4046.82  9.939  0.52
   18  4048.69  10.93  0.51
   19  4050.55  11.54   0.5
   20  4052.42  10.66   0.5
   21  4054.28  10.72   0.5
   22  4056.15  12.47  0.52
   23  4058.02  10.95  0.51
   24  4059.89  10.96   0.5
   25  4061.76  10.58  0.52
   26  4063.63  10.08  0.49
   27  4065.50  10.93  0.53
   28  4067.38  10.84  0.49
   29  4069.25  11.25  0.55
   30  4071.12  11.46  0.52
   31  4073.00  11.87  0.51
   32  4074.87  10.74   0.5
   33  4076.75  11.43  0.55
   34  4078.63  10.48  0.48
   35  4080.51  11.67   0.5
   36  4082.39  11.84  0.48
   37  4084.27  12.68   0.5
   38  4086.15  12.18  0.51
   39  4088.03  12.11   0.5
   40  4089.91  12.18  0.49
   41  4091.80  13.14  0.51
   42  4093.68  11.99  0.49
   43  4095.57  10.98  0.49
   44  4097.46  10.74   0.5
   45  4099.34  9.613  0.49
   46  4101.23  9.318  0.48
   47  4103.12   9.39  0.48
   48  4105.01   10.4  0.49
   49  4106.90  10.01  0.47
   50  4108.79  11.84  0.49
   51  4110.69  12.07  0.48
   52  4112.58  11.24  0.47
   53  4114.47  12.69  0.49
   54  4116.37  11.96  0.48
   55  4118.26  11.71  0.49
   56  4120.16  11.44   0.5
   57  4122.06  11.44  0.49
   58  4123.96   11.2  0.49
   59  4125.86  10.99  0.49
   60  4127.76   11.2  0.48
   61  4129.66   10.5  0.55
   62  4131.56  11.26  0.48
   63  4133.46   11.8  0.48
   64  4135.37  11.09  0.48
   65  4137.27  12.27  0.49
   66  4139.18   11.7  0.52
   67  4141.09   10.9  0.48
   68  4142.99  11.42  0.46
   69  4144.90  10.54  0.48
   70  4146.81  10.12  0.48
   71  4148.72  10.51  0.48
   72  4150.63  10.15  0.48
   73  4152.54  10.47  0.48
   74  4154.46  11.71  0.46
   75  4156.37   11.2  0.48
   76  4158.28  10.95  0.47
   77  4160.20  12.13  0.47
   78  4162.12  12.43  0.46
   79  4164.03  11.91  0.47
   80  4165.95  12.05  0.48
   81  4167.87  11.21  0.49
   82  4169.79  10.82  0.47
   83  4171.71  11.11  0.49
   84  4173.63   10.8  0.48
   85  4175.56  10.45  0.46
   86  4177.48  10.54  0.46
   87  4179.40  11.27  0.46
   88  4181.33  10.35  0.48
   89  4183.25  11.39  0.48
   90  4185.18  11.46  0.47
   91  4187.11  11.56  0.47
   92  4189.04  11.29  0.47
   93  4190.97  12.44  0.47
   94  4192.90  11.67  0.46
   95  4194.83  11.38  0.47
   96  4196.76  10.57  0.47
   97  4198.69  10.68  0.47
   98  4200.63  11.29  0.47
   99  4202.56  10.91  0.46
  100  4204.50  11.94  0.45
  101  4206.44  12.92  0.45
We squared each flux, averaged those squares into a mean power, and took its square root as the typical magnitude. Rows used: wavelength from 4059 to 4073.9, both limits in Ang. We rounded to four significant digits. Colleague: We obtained 11.01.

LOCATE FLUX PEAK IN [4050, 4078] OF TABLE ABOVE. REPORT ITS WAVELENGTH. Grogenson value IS 4056.15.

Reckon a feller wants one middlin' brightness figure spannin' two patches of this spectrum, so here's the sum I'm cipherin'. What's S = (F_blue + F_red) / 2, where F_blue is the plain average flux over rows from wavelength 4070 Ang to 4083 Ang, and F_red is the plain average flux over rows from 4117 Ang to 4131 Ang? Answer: 11.3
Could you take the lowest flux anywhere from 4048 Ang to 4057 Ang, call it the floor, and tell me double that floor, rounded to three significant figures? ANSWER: 21.3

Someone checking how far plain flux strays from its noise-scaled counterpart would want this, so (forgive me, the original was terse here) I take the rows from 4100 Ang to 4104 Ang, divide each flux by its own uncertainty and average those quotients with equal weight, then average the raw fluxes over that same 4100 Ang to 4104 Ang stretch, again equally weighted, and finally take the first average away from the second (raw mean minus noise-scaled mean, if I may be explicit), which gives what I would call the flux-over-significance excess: -10.1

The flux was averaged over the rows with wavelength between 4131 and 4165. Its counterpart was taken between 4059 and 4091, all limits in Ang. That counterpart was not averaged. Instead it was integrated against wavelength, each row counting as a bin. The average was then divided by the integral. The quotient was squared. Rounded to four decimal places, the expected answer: 0.0010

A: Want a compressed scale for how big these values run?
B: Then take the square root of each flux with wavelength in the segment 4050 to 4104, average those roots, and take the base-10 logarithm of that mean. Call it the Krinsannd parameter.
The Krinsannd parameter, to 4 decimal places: 0.5242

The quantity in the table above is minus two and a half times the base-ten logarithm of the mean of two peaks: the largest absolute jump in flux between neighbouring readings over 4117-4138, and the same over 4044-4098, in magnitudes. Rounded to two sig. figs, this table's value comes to -0.41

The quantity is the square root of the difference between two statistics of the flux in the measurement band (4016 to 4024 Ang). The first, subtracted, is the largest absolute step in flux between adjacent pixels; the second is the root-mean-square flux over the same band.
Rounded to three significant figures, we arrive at 3.26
